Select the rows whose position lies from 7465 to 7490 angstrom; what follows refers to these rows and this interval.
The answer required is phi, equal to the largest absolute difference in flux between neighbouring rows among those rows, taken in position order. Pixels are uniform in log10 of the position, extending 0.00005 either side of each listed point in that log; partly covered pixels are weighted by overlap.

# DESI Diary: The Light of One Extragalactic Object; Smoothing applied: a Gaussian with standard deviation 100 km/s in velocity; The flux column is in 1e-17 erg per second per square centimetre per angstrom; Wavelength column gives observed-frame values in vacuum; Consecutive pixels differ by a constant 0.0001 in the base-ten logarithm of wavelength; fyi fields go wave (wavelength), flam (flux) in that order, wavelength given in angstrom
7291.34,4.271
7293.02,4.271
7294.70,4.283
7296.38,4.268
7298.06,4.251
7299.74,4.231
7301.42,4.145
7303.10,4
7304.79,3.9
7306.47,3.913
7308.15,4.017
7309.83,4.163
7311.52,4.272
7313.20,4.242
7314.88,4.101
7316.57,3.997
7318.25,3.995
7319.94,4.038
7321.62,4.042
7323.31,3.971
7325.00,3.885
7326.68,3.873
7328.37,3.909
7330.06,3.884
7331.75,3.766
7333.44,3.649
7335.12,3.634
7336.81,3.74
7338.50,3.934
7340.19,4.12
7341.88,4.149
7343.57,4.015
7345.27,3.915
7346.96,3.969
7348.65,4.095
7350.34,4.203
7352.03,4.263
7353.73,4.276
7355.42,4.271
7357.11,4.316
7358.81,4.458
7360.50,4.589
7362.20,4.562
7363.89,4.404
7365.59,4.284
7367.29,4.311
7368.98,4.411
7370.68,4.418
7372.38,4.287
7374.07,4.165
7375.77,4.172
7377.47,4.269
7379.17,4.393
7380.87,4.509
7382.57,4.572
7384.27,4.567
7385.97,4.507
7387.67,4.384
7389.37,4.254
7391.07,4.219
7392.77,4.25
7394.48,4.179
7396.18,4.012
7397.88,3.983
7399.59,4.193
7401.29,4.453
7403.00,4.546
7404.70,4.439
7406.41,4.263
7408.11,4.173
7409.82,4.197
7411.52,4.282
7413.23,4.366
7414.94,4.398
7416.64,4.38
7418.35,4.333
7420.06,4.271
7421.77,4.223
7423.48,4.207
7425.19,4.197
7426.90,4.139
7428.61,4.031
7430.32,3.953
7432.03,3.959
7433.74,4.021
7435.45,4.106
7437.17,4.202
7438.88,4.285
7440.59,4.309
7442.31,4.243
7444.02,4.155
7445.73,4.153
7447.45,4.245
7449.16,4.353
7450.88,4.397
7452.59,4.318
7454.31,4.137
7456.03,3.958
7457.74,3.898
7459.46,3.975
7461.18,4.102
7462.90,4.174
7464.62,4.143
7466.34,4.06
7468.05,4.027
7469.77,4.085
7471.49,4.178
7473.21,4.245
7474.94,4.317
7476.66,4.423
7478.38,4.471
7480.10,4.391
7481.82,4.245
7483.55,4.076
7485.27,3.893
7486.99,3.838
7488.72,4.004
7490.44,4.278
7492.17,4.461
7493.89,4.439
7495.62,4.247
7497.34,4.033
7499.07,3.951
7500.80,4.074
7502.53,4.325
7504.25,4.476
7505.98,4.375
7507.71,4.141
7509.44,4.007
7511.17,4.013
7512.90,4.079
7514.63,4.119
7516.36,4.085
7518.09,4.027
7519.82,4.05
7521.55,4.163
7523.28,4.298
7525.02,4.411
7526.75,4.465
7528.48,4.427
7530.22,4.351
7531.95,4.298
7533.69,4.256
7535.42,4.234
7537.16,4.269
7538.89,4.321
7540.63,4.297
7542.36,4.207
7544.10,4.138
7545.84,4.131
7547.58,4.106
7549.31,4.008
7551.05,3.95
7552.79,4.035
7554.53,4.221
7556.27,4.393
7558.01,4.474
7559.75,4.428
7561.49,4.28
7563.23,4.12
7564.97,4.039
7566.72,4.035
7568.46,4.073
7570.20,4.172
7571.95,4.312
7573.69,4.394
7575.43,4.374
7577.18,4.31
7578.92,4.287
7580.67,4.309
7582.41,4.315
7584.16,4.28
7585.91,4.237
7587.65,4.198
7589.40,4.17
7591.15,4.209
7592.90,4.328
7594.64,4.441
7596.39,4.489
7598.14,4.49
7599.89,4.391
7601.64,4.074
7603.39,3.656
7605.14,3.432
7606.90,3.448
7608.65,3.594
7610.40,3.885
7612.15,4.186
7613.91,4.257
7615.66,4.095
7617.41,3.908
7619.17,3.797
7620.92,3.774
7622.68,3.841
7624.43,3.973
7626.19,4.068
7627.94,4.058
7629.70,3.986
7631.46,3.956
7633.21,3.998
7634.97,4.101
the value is 0.18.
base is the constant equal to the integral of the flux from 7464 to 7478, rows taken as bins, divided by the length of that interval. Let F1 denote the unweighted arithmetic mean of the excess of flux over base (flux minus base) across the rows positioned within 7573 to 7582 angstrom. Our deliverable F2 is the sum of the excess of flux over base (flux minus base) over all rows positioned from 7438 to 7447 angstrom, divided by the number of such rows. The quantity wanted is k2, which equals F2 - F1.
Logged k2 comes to -0.11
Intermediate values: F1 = 0.139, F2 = 0.03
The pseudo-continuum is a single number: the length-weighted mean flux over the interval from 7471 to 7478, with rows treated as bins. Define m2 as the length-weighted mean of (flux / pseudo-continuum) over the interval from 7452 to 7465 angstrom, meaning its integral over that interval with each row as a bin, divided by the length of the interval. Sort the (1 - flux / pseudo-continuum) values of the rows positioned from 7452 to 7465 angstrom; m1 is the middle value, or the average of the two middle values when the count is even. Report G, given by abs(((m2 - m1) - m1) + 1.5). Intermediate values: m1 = 0.043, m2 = 0.95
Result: 2.36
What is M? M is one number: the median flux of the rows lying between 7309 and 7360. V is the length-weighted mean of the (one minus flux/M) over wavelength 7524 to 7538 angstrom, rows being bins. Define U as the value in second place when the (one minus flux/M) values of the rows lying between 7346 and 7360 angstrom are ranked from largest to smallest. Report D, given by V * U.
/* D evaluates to 0.0013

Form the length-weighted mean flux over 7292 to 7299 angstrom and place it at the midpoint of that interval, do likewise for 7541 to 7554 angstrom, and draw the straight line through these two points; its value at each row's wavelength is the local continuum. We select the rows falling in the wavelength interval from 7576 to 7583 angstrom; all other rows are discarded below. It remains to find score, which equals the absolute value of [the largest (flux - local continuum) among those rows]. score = 0.244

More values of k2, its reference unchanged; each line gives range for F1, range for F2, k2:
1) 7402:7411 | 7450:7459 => -0.18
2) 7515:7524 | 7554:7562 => 0.23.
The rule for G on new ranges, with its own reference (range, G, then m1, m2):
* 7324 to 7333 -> 2.20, 0.098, 0.89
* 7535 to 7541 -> 2.48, 0.005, 0.99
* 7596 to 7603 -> 2.56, -0.031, 1.00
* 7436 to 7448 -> 2.45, 0.015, 0.98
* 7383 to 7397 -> 2.47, 0.013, 1.00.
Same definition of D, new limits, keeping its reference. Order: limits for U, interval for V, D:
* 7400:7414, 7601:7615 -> -0.0022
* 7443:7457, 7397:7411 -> 0.0017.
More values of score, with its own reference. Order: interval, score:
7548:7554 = 0.056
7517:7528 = 0.356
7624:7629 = 0.027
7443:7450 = 0.191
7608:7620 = 0.207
